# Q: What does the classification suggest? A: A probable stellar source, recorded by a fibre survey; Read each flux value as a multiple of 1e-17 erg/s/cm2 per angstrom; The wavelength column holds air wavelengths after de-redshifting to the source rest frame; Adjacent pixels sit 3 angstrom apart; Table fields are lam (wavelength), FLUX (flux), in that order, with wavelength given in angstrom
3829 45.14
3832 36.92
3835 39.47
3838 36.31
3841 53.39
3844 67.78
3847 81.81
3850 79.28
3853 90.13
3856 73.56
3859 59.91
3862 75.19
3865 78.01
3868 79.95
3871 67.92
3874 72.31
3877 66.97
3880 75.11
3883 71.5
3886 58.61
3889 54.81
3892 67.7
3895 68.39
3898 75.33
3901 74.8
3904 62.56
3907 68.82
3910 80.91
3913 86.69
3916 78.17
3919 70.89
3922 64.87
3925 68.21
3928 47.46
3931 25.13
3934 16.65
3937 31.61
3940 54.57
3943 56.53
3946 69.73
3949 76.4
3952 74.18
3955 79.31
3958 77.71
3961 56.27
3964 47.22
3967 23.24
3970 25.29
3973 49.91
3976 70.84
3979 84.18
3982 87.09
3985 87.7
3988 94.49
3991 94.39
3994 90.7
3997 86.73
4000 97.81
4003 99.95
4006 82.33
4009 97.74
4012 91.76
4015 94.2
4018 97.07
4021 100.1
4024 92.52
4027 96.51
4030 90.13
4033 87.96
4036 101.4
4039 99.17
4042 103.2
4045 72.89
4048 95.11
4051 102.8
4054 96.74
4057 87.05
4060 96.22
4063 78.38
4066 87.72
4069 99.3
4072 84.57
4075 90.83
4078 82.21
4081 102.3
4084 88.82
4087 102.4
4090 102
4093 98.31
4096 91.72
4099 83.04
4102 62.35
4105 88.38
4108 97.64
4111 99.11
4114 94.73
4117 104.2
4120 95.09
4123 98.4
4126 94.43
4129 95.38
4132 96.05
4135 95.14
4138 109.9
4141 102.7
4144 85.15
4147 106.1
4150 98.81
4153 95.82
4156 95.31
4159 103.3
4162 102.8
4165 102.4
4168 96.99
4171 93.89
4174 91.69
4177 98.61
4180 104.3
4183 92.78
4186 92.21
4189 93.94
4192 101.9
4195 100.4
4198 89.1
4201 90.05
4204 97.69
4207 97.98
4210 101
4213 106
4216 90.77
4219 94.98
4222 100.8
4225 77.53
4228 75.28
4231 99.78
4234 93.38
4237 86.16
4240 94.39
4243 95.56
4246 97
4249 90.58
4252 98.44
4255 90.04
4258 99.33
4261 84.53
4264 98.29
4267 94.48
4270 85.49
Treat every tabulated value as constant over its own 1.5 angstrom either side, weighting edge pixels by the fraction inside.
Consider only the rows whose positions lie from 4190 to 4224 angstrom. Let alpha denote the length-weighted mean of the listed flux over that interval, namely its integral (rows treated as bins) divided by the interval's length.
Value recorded 97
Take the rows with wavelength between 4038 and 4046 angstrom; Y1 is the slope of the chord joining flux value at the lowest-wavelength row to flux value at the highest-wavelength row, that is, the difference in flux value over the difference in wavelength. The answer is -4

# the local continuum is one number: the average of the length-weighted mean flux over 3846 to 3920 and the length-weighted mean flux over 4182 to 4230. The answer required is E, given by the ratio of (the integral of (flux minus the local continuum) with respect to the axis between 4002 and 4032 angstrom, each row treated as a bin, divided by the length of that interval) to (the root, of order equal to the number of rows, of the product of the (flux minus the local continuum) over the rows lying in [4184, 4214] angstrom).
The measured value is 0.9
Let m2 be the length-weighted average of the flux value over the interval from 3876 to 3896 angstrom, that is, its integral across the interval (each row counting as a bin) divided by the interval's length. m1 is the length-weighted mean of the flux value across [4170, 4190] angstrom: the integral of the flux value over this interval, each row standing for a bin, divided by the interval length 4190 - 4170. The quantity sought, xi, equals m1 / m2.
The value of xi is 1.44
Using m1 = 95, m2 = 66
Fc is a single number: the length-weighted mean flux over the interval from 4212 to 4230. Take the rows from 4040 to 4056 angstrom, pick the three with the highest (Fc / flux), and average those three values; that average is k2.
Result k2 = 1.05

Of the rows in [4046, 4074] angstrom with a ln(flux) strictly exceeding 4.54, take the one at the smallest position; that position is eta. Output 4048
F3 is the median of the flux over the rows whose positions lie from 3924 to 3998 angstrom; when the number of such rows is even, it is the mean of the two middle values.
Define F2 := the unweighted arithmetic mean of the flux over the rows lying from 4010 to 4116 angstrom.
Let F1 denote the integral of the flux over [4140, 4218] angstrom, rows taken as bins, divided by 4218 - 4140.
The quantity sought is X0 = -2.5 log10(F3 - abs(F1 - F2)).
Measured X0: -4.53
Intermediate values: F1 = 97.3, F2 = 93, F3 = 70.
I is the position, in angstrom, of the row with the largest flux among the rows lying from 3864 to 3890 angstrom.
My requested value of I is 3868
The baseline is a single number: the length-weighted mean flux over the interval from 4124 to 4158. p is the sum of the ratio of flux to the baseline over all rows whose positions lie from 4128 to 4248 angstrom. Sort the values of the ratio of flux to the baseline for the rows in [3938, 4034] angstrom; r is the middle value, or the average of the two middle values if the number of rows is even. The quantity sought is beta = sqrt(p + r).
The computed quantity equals 6.3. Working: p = 39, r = 0.89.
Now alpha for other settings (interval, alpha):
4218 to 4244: 91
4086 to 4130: 94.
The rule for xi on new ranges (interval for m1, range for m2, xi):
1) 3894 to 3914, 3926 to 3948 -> 1.66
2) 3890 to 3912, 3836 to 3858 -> 1.05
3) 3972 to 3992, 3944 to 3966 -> 1.21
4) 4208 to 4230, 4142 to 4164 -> 0.94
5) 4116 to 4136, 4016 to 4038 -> 1.02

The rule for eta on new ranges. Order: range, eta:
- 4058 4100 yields 4060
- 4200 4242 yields 4204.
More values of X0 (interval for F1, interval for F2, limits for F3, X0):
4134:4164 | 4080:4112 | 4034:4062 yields -4.88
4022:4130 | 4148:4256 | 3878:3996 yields -4.57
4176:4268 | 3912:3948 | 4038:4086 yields -4.34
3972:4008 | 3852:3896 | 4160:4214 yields -4.79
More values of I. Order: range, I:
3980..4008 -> 4003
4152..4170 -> 4159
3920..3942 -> 3925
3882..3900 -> 3898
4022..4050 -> 4042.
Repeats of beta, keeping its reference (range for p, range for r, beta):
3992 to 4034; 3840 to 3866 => 3.8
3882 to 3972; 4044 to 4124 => 4.4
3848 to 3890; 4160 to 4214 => 3.4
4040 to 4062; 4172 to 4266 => 2.8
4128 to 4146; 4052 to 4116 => 2.6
